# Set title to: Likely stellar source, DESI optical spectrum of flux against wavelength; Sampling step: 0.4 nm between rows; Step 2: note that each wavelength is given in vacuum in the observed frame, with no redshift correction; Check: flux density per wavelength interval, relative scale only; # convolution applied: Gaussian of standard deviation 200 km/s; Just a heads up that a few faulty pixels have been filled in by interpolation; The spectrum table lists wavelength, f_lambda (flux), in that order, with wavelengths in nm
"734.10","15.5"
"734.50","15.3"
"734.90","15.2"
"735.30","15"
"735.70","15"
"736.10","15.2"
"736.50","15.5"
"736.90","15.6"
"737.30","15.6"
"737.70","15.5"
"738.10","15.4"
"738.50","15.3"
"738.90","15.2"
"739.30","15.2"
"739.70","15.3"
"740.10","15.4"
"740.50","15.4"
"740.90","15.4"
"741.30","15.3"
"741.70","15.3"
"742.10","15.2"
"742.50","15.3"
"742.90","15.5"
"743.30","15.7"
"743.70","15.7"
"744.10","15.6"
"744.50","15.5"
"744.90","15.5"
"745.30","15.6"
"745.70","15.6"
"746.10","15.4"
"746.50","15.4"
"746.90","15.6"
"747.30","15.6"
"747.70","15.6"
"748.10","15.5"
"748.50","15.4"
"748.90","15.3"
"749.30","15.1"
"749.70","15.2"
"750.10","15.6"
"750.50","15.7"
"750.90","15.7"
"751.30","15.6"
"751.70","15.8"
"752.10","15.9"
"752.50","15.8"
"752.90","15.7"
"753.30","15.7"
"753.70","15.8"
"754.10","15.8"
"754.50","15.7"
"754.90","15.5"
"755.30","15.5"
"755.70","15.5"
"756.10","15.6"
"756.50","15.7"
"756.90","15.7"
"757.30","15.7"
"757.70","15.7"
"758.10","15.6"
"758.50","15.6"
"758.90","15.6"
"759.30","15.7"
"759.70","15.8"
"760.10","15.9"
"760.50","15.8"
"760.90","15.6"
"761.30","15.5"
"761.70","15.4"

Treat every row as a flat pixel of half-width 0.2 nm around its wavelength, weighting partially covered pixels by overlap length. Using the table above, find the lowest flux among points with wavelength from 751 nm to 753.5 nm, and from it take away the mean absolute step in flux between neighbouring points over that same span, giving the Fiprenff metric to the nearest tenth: 15.5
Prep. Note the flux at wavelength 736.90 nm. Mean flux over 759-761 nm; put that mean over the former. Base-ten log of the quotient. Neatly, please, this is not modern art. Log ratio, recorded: 0.0044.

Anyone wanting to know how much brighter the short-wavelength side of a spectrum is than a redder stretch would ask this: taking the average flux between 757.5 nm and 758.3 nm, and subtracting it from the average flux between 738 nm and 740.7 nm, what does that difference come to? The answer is -0.34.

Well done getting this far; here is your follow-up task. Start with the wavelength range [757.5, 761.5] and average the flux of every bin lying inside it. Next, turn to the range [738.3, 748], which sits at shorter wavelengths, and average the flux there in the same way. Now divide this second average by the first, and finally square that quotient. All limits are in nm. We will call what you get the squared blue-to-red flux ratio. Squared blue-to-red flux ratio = 0.970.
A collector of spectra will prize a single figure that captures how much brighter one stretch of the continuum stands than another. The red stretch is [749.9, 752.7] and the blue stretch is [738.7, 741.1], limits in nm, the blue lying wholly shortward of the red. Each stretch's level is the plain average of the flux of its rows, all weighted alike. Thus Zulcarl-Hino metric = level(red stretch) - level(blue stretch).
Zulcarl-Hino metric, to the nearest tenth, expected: 0.4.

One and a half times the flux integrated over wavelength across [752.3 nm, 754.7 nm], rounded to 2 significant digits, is 57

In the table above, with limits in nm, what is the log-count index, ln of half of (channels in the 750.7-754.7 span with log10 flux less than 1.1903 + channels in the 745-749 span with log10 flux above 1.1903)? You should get 1.1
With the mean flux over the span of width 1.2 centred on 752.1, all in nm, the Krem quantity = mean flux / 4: 3.96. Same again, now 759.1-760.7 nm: 3.95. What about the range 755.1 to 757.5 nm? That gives 3.90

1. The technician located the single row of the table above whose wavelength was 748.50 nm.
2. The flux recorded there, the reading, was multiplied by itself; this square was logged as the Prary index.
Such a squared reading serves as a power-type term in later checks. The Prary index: 237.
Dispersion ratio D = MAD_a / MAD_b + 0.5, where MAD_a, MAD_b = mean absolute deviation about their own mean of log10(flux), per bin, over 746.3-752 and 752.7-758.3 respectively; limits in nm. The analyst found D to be 2.47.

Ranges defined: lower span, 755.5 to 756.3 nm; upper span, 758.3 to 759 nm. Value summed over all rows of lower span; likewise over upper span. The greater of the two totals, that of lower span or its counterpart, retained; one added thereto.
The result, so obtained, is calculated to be 32.2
